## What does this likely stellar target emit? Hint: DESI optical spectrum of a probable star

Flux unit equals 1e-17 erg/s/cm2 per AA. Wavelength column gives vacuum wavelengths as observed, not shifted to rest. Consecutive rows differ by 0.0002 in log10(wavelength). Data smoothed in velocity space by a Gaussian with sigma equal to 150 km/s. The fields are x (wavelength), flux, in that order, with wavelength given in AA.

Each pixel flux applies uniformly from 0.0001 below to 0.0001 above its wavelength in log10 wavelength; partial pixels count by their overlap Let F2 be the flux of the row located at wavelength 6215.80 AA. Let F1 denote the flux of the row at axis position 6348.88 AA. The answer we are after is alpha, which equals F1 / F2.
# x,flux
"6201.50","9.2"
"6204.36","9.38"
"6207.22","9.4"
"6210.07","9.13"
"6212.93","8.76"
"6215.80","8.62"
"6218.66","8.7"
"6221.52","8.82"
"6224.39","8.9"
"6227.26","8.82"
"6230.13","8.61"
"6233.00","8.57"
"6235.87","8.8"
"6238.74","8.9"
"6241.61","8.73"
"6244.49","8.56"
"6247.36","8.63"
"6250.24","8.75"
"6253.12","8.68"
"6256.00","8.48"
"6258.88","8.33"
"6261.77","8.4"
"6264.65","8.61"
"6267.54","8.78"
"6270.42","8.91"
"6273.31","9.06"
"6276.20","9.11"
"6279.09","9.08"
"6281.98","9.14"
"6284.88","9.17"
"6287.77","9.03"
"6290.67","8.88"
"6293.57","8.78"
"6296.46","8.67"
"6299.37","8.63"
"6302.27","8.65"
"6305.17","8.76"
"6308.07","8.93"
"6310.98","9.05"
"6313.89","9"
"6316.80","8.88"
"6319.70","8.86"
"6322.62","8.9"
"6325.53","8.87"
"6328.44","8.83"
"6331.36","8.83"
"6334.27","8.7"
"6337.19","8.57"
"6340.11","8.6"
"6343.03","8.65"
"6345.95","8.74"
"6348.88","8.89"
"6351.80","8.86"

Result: 1.03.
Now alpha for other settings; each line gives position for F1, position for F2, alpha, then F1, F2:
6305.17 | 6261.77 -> 1.04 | 8.76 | 8.4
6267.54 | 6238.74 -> 0.99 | 8.78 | 8.9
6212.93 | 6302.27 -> 1.01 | 8.76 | 8.65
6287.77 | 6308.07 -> 1.01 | 9.03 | 8.93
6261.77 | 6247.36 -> 0.97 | 8.4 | 8.63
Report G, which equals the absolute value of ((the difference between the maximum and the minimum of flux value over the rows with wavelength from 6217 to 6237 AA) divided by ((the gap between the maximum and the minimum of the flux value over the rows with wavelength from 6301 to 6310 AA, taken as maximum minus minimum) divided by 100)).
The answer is 118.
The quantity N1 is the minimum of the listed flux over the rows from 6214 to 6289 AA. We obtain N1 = 8.33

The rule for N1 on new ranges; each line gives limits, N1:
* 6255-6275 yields 8.33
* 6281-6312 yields 8.63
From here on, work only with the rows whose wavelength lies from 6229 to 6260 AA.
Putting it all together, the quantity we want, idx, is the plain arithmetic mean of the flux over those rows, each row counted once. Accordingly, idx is 8.64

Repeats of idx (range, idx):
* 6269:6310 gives 8.91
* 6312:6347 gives 8.79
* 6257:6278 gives 8.74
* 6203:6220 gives 9.00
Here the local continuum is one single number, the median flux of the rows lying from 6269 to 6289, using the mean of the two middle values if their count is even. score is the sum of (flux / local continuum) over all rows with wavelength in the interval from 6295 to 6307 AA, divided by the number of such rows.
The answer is 0.956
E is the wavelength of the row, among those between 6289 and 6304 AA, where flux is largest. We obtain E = 6290.67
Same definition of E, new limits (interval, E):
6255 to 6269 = 6267.54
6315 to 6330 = 6322.62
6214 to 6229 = 6224.39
